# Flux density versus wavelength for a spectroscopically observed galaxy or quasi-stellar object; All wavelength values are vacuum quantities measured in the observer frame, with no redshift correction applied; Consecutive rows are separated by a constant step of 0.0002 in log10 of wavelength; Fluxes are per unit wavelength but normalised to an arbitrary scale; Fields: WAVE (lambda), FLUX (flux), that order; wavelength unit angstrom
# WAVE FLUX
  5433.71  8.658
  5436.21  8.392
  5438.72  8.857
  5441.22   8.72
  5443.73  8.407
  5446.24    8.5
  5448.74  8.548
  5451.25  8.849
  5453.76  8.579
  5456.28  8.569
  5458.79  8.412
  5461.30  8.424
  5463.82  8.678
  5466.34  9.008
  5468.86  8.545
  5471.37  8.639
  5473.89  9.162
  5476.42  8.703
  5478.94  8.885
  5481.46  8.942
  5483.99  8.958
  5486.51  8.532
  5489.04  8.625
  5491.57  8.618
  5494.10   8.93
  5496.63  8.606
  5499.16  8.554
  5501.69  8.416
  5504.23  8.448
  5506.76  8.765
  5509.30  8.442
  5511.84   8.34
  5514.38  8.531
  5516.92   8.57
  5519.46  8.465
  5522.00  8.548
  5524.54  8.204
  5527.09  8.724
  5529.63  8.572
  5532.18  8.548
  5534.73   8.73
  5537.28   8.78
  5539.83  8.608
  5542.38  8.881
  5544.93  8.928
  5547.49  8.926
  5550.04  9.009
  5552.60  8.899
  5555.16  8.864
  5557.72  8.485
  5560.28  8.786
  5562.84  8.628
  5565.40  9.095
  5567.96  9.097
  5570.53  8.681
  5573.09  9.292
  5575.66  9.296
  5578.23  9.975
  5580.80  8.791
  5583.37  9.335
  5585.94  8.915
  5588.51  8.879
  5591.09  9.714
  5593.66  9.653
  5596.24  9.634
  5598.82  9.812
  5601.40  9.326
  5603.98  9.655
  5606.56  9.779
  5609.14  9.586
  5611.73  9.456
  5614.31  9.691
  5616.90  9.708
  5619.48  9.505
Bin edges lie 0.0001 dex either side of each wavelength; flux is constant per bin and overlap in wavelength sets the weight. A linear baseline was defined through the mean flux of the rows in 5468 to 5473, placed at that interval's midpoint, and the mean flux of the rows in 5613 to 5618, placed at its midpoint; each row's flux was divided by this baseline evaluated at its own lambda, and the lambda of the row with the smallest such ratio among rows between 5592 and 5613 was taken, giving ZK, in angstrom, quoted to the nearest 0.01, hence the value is 5601.40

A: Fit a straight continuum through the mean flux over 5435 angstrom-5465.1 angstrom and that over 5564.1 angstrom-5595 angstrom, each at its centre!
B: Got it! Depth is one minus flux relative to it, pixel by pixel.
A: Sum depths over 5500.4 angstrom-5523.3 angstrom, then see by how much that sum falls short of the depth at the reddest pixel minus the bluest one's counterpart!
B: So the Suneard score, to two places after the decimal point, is -0.39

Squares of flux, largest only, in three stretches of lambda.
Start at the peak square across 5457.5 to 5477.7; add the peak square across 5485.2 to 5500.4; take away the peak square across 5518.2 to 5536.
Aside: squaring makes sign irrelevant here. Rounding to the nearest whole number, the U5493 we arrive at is 87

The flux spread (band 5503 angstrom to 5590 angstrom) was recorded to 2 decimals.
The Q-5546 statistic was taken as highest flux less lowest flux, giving 1.77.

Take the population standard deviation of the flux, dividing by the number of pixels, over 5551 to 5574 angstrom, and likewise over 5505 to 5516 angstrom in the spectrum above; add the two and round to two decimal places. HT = 0.40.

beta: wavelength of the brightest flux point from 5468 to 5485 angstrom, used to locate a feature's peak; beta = 5473.89 angstrom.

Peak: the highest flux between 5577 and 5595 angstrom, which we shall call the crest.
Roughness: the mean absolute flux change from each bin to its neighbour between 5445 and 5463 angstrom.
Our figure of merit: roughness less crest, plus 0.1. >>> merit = -9.7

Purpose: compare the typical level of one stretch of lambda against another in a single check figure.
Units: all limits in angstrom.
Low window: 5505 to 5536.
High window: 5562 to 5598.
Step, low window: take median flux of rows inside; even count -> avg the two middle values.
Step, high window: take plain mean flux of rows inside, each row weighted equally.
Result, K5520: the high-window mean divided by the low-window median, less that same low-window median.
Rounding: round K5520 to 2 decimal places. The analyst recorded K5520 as -7.47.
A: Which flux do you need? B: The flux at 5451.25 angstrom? 8.849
